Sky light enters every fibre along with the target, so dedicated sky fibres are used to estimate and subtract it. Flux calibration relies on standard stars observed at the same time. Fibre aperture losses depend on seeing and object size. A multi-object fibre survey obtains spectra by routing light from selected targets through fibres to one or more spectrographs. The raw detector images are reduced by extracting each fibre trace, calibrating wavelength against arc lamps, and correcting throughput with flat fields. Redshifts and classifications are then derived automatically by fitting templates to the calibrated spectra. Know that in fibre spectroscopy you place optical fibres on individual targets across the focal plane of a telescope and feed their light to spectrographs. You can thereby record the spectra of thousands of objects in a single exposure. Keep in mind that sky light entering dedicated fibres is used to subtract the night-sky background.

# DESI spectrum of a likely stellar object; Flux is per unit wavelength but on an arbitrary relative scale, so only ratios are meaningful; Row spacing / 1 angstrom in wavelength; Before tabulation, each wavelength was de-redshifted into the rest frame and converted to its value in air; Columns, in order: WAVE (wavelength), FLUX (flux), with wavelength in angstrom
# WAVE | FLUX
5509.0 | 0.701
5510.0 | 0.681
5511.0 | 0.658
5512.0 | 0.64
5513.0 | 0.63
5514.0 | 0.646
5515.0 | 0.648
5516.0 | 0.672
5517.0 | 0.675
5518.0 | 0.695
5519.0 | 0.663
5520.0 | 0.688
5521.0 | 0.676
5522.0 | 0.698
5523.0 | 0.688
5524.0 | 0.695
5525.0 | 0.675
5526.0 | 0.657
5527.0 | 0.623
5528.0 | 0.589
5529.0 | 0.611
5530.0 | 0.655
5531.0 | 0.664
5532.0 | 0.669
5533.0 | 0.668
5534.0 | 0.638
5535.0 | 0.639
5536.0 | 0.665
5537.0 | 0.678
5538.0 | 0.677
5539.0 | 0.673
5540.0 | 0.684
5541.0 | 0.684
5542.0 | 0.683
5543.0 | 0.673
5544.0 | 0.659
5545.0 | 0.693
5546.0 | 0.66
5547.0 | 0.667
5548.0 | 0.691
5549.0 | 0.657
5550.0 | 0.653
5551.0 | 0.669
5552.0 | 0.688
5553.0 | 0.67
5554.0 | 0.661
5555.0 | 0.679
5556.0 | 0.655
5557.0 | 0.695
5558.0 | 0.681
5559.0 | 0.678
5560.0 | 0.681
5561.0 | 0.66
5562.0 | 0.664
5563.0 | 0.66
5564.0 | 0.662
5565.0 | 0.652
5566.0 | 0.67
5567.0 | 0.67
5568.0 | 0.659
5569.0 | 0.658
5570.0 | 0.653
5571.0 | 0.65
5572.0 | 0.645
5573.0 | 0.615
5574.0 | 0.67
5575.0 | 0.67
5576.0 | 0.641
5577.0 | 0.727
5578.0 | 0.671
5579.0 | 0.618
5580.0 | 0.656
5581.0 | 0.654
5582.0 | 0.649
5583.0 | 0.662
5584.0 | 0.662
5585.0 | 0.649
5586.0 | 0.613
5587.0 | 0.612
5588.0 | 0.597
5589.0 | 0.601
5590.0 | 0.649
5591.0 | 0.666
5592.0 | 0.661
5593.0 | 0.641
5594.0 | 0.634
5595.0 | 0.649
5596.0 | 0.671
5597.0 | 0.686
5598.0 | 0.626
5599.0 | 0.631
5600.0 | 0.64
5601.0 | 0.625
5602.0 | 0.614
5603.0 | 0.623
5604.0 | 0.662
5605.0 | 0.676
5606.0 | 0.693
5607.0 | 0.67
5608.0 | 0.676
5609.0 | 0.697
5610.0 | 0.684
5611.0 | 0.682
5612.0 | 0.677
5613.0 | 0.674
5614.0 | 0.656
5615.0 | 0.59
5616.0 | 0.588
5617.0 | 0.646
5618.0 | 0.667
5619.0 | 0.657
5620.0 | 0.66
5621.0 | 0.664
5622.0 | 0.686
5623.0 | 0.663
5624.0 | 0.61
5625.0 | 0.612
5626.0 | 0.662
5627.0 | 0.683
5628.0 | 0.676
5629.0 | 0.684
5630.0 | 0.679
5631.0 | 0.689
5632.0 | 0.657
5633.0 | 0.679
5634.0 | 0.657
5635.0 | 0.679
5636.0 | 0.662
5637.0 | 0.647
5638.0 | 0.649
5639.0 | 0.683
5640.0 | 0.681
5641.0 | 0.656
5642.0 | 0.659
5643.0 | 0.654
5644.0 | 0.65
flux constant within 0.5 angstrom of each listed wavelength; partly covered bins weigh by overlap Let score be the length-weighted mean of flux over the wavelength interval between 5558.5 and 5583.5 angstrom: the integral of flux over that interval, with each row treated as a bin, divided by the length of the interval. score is 0.660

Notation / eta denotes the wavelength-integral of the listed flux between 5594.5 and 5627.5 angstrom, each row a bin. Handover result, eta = 22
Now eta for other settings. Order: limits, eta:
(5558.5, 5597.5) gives 25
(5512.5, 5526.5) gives 9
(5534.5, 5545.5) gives 7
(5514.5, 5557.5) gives 29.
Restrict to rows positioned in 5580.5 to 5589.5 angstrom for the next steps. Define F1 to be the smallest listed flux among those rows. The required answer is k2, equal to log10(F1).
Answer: -0.224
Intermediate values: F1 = 0.597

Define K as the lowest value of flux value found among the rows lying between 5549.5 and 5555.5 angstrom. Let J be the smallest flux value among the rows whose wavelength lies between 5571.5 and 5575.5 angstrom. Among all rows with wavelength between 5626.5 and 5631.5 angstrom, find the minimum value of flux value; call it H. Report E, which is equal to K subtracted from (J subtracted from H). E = -0.59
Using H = 0.676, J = 0.615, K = 0.653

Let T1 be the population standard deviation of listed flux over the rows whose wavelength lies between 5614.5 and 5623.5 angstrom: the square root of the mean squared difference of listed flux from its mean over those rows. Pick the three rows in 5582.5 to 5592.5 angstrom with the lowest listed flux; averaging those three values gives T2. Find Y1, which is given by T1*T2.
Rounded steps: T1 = 0.032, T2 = 0.60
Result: 0.020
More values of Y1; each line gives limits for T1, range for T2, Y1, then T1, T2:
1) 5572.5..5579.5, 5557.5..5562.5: 0.024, 0.036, 0.67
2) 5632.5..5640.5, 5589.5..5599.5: 0.009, 0.014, 0.63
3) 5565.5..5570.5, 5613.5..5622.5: 0.004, 0.007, 0.61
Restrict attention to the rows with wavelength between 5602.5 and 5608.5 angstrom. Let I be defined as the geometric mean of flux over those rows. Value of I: 0.666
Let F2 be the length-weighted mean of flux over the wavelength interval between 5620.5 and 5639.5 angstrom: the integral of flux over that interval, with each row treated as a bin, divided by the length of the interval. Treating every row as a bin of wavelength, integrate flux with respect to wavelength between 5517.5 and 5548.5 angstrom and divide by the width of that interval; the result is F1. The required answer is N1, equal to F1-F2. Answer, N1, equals 0.0028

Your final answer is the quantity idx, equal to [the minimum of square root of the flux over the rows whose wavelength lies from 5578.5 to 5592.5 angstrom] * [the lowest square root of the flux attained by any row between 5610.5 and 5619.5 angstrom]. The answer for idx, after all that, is 0.592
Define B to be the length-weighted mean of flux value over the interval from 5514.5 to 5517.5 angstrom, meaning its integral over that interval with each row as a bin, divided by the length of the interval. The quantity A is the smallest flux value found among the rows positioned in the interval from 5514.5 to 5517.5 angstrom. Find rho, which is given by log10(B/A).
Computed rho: 0.011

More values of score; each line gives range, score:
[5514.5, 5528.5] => 0.667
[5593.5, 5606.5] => 0.648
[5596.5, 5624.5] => 0.654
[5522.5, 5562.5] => 0.666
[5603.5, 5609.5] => 0.679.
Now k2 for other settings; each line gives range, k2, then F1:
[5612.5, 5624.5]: -0.231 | 0.588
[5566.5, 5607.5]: -0.224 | 0.597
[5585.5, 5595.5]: -0.224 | 0.597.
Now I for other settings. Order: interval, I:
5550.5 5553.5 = 0.676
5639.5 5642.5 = 0.665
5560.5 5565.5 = 0.660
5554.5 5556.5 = 0.667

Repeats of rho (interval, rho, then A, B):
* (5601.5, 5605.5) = 0.021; 0.614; 0.644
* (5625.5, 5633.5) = 0.012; 0.657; 0.676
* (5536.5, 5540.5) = 0.003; 0.673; 0.678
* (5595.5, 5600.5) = 0.017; 0.626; 0.651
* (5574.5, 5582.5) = 0.029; 0.618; 0.661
